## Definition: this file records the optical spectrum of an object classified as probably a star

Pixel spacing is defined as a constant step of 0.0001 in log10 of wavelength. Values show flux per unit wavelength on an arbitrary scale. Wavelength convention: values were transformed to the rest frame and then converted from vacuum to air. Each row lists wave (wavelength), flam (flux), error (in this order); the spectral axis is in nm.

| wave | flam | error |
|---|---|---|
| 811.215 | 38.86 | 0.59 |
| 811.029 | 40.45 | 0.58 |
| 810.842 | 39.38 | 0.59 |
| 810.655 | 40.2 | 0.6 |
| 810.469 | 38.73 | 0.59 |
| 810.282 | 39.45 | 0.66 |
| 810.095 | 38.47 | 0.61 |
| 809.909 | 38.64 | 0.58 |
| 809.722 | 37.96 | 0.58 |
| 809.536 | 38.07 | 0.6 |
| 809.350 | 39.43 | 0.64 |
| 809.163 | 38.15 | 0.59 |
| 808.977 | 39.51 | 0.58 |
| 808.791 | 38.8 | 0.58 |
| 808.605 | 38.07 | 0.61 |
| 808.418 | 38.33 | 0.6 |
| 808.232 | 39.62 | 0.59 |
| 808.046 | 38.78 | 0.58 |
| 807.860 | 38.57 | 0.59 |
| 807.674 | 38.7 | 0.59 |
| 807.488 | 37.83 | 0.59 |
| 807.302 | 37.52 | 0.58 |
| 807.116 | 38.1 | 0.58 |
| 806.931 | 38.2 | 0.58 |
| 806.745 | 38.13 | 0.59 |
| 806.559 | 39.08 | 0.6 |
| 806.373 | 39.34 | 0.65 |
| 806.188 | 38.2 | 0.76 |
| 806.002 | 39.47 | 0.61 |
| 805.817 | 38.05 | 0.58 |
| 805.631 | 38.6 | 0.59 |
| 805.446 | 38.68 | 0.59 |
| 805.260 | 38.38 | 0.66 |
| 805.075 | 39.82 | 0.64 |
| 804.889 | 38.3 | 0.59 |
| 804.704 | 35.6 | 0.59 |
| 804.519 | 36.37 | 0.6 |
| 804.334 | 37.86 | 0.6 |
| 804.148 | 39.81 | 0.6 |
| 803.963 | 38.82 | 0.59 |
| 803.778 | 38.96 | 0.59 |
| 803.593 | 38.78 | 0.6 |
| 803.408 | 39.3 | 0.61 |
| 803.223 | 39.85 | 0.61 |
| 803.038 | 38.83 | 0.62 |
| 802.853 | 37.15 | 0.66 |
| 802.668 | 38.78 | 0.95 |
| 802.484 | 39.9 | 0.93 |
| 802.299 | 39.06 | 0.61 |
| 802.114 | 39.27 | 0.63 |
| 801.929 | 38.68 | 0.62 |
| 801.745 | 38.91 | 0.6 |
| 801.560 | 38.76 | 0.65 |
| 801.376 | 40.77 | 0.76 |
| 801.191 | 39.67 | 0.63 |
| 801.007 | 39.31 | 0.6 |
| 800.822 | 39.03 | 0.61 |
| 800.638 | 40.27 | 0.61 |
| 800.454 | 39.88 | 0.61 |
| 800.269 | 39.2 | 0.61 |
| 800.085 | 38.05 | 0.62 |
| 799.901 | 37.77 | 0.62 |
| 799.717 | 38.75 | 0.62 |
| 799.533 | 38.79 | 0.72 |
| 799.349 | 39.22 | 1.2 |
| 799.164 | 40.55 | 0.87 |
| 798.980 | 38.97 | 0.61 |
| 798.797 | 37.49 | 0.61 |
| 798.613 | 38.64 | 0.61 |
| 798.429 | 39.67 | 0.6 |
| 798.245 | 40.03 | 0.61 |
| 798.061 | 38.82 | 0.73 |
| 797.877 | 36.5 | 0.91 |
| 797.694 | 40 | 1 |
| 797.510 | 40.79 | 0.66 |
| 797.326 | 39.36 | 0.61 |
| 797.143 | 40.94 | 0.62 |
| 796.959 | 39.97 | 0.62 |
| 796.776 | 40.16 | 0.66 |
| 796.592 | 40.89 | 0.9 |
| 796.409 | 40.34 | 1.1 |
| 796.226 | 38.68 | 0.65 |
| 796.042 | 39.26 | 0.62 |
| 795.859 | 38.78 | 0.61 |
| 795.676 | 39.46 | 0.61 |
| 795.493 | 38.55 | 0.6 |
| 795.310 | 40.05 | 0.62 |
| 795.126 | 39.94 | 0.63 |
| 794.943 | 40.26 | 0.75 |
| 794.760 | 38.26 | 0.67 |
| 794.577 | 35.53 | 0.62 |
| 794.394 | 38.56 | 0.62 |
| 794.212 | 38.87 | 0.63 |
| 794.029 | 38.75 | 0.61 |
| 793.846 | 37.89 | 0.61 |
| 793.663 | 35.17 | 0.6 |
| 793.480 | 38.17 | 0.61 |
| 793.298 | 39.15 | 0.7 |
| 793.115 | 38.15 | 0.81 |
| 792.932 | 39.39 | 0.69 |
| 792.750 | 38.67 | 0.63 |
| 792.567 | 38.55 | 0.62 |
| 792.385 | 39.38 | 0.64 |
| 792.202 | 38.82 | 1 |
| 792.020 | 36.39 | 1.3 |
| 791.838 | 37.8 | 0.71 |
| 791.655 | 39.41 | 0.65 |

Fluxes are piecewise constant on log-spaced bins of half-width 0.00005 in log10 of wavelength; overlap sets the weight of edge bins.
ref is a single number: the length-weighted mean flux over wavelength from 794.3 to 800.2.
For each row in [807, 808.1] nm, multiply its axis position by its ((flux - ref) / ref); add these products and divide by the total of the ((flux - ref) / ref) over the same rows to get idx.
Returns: 807.45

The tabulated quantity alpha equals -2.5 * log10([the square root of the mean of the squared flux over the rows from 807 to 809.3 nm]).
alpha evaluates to -3.96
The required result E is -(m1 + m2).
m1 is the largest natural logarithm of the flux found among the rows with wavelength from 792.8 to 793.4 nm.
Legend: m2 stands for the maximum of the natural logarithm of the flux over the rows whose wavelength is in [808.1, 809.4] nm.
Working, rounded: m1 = 3.674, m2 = 3.68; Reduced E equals -7.35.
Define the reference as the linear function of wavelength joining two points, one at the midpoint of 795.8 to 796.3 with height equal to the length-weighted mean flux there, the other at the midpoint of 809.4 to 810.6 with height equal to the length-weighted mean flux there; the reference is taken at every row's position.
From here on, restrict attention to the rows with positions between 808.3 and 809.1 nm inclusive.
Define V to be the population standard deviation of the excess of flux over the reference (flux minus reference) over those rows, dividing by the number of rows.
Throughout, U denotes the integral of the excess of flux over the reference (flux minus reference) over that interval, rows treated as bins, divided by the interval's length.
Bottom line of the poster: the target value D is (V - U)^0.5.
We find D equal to 0.7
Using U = 0.01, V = 0.55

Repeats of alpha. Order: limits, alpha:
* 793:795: -3.95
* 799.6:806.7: -3.97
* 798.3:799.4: -3.98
